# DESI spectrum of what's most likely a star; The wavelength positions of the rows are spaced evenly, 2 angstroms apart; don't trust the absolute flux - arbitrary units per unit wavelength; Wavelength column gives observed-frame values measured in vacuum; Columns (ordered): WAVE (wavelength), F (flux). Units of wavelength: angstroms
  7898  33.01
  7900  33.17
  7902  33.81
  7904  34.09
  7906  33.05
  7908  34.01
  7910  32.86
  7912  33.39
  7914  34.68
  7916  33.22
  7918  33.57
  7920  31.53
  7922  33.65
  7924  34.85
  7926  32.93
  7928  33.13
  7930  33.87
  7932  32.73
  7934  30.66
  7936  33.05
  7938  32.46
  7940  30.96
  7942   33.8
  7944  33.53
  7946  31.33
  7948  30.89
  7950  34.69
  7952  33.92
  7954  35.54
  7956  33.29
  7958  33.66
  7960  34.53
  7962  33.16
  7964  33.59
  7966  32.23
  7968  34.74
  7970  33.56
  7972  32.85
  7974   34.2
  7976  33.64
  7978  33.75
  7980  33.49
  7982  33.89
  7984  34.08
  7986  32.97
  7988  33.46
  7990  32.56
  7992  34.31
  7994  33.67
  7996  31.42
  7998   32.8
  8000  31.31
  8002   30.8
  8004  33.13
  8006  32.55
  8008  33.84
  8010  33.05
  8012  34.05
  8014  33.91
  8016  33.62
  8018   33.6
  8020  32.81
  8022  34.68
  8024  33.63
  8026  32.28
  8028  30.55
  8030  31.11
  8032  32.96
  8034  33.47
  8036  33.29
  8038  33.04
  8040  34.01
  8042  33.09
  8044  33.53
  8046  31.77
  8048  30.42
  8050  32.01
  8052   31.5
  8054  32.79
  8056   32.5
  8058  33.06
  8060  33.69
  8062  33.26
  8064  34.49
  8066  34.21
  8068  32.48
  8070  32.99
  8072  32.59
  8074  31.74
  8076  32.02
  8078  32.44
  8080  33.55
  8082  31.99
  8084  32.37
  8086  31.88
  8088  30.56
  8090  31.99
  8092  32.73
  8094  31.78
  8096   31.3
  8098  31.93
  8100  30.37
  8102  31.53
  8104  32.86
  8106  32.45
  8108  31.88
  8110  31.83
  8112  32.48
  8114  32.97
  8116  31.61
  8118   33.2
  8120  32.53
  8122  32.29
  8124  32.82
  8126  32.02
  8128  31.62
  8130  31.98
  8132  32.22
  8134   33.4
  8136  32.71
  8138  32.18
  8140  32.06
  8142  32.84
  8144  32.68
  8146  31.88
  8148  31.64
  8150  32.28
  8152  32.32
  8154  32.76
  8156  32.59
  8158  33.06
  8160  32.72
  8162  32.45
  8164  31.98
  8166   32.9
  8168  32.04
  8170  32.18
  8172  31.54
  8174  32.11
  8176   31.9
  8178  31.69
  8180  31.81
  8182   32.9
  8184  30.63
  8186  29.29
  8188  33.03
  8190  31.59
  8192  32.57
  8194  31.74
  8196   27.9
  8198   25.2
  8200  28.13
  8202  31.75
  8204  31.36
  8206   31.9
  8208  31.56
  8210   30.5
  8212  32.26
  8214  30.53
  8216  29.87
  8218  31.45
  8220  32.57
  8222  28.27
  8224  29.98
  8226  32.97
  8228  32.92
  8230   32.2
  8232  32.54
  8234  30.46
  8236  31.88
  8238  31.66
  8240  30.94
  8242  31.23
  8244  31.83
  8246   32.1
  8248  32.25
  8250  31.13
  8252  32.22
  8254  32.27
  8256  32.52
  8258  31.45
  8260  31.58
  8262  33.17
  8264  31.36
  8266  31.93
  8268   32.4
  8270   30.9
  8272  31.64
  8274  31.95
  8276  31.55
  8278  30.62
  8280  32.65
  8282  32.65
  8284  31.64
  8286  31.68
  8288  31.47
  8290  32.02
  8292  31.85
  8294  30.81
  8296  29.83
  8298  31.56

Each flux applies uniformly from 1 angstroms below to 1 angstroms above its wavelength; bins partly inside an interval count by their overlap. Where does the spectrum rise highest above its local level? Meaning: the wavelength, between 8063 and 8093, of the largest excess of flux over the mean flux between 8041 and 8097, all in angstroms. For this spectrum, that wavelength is 8064 angstroms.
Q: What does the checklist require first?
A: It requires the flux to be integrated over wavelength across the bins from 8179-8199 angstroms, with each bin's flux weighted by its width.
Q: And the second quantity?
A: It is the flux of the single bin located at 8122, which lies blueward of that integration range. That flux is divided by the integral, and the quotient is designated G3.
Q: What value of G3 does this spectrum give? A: 0.0526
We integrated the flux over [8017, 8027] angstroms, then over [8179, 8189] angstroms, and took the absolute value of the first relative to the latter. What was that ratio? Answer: 1.06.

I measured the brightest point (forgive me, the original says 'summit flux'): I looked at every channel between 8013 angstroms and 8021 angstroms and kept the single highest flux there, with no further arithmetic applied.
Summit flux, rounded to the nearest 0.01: 33.91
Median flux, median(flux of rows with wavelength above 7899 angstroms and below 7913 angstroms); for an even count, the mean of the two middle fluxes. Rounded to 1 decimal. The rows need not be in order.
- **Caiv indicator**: 33.4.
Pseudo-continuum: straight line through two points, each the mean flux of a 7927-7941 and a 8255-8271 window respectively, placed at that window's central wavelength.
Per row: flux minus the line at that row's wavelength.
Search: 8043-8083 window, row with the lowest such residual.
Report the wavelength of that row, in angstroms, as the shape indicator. 8048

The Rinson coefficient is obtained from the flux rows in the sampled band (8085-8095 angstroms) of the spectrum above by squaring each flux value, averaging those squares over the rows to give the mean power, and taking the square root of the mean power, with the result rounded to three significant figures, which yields 31.8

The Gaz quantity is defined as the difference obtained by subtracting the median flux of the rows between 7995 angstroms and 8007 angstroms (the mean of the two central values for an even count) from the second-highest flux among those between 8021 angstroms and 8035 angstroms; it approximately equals 1.6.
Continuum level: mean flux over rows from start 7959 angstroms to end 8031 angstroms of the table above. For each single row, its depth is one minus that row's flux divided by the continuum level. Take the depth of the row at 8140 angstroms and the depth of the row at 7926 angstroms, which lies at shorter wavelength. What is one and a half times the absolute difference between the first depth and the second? 0.039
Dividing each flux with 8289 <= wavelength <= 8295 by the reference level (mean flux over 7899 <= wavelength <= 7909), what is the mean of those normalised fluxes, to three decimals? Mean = 0.939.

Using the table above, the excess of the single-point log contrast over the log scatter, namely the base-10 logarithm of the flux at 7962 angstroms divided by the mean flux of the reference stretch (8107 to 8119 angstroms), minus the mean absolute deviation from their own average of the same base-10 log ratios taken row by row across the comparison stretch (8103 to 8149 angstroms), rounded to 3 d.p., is 0.005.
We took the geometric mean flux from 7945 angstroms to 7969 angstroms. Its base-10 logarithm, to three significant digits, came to 1.52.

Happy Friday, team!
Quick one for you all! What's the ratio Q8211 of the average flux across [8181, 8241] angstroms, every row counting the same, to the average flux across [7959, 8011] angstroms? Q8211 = 0.93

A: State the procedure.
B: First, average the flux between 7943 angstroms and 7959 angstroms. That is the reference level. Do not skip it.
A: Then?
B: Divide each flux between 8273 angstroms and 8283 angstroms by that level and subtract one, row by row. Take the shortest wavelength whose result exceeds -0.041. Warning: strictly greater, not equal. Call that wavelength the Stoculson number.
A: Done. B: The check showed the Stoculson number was 8280 angstroms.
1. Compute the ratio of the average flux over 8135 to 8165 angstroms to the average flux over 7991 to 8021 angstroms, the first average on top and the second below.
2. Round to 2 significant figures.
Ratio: 0.98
